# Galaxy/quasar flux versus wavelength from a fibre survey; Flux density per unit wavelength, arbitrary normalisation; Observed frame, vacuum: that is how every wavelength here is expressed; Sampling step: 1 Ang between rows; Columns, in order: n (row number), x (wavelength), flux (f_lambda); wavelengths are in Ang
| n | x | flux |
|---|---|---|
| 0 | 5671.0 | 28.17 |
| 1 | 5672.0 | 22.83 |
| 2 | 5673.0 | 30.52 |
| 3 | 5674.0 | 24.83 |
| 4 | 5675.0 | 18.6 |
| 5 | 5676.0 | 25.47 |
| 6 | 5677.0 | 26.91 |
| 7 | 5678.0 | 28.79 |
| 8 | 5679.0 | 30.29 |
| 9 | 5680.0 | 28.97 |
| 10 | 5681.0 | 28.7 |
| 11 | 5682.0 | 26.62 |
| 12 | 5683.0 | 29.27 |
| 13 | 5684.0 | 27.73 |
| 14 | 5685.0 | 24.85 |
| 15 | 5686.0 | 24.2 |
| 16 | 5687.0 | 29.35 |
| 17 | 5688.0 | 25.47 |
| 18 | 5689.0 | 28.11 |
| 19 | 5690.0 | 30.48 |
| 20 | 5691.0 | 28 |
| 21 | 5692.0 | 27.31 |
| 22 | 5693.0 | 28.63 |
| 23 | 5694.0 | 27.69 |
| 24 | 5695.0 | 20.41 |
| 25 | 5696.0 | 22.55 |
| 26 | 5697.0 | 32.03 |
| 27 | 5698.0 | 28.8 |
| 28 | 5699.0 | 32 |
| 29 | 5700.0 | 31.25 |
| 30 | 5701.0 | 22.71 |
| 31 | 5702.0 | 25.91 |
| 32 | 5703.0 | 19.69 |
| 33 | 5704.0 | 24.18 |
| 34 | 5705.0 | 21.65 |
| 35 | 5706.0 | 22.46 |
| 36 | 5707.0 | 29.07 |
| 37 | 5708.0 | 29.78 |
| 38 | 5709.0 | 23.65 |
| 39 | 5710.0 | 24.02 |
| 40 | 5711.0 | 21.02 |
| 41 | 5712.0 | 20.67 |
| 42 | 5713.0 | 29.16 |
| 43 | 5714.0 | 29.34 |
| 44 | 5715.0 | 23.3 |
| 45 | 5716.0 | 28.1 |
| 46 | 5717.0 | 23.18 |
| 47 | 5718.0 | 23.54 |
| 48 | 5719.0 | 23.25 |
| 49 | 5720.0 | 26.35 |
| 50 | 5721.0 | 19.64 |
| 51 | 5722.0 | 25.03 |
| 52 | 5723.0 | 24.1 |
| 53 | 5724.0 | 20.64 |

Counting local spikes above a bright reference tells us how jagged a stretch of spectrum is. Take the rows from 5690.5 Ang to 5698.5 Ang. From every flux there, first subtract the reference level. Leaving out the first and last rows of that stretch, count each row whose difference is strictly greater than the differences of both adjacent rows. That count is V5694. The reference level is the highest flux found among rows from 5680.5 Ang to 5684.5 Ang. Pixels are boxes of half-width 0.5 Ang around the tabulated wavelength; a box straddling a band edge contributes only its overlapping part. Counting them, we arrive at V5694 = 2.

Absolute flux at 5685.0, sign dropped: 25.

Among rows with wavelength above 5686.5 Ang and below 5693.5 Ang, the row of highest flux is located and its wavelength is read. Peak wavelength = 5690.0 Ang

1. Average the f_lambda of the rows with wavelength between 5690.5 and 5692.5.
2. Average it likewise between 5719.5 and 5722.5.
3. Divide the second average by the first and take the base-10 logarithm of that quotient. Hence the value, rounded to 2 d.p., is -0.07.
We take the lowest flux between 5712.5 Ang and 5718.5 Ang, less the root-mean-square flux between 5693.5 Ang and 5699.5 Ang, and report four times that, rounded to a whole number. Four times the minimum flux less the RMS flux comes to -18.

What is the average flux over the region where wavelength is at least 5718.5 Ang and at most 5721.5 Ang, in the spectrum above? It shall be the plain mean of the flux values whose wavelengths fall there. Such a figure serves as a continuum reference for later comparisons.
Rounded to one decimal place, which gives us 23.1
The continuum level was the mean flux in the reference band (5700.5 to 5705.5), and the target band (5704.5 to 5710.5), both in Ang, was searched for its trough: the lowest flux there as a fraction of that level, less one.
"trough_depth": -0.052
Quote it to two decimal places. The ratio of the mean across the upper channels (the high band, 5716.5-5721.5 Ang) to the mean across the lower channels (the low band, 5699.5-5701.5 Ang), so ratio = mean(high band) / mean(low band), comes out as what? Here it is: 0.86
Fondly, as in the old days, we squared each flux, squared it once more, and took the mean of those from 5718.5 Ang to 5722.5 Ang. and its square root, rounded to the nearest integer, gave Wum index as 573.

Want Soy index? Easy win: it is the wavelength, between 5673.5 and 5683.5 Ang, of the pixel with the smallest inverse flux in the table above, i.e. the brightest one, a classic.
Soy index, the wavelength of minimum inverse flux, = 5679.0 Ang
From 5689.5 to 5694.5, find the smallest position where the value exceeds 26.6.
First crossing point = 5690.0 Ang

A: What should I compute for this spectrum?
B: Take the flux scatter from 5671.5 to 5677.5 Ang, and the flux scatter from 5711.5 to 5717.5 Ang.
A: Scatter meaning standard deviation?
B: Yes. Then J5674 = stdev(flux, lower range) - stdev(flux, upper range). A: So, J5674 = 0.3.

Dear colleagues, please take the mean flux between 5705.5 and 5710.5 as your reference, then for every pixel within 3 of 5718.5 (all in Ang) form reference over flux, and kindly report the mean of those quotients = 1.09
